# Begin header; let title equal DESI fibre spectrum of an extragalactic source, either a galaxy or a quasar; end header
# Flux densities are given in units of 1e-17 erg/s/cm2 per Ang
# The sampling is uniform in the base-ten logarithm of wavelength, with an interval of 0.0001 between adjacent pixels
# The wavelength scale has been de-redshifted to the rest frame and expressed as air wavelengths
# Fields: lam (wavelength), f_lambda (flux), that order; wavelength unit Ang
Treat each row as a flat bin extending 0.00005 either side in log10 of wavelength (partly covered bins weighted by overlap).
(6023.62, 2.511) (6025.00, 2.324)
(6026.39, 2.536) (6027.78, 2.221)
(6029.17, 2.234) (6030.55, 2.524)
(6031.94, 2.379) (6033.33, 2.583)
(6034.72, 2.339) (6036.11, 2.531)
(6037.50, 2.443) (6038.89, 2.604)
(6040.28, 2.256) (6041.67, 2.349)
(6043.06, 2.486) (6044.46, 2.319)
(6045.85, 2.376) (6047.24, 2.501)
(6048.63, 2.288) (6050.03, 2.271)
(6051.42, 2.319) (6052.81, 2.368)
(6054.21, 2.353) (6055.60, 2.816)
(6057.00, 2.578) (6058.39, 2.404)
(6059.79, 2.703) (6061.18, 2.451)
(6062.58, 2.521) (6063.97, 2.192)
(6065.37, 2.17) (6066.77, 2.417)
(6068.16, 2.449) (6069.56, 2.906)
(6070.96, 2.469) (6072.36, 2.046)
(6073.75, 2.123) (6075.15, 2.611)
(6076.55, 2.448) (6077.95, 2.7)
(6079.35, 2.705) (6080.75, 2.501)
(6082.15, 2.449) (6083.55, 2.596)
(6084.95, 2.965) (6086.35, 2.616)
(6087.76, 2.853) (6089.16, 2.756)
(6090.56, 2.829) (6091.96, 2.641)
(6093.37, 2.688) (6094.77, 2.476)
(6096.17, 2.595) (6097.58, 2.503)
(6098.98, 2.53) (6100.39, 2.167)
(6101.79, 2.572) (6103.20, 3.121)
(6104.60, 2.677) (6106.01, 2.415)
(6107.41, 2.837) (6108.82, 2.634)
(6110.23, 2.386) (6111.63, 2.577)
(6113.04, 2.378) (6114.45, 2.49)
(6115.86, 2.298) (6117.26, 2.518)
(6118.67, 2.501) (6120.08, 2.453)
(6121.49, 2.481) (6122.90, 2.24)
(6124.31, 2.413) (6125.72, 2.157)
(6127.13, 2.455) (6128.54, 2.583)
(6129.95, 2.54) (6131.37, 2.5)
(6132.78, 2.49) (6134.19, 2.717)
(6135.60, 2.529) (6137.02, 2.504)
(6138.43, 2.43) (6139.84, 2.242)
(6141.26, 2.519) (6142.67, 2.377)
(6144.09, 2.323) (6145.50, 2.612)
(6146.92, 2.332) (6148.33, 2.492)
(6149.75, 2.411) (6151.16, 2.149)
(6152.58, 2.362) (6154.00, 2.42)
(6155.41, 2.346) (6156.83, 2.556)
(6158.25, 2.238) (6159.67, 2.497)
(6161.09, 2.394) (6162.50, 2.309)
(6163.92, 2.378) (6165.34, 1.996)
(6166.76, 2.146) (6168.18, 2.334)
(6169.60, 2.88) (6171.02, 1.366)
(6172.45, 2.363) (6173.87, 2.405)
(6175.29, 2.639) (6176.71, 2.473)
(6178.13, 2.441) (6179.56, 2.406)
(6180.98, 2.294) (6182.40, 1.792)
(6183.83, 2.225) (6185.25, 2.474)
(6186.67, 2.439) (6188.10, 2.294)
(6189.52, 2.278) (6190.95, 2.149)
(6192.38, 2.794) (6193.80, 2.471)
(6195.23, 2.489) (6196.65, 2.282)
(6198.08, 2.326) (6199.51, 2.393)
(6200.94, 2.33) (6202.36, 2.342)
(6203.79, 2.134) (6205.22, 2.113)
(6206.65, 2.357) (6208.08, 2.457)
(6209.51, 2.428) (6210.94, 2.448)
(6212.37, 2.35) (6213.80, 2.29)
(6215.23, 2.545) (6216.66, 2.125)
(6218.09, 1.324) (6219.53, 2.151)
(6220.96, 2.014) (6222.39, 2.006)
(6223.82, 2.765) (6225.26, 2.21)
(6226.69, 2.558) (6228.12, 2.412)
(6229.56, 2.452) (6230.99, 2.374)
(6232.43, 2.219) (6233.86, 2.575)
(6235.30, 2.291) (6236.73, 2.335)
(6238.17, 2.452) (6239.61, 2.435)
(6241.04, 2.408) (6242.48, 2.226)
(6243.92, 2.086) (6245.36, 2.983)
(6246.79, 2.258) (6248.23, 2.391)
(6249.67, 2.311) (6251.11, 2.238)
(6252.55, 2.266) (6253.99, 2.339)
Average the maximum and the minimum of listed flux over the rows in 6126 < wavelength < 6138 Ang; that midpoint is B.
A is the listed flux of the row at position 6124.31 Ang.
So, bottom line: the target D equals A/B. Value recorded 0.93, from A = 2.413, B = 2.59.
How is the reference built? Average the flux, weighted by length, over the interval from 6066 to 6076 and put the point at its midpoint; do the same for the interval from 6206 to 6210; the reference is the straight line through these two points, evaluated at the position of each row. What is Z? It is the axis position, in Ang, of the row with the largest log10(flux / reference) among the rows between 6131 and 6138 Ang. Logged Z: 6134.19 Ang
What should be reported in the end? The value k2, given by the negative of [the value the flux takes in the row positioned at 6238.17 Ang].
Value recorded -2.45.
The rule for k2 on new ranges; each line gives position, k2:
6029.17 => -2.23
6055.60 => -2.82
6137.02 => -2.50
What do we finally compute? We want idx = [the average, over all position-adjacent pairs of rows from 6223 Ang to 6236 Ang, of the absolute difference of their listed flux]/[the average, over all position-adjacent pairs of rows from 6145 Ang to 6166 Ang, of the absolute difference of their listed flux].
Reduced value 1.34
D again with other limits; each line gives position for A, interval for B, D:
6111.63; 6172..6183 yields 1.16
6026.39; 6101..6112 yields 0.92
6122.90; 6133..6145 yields 0.90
